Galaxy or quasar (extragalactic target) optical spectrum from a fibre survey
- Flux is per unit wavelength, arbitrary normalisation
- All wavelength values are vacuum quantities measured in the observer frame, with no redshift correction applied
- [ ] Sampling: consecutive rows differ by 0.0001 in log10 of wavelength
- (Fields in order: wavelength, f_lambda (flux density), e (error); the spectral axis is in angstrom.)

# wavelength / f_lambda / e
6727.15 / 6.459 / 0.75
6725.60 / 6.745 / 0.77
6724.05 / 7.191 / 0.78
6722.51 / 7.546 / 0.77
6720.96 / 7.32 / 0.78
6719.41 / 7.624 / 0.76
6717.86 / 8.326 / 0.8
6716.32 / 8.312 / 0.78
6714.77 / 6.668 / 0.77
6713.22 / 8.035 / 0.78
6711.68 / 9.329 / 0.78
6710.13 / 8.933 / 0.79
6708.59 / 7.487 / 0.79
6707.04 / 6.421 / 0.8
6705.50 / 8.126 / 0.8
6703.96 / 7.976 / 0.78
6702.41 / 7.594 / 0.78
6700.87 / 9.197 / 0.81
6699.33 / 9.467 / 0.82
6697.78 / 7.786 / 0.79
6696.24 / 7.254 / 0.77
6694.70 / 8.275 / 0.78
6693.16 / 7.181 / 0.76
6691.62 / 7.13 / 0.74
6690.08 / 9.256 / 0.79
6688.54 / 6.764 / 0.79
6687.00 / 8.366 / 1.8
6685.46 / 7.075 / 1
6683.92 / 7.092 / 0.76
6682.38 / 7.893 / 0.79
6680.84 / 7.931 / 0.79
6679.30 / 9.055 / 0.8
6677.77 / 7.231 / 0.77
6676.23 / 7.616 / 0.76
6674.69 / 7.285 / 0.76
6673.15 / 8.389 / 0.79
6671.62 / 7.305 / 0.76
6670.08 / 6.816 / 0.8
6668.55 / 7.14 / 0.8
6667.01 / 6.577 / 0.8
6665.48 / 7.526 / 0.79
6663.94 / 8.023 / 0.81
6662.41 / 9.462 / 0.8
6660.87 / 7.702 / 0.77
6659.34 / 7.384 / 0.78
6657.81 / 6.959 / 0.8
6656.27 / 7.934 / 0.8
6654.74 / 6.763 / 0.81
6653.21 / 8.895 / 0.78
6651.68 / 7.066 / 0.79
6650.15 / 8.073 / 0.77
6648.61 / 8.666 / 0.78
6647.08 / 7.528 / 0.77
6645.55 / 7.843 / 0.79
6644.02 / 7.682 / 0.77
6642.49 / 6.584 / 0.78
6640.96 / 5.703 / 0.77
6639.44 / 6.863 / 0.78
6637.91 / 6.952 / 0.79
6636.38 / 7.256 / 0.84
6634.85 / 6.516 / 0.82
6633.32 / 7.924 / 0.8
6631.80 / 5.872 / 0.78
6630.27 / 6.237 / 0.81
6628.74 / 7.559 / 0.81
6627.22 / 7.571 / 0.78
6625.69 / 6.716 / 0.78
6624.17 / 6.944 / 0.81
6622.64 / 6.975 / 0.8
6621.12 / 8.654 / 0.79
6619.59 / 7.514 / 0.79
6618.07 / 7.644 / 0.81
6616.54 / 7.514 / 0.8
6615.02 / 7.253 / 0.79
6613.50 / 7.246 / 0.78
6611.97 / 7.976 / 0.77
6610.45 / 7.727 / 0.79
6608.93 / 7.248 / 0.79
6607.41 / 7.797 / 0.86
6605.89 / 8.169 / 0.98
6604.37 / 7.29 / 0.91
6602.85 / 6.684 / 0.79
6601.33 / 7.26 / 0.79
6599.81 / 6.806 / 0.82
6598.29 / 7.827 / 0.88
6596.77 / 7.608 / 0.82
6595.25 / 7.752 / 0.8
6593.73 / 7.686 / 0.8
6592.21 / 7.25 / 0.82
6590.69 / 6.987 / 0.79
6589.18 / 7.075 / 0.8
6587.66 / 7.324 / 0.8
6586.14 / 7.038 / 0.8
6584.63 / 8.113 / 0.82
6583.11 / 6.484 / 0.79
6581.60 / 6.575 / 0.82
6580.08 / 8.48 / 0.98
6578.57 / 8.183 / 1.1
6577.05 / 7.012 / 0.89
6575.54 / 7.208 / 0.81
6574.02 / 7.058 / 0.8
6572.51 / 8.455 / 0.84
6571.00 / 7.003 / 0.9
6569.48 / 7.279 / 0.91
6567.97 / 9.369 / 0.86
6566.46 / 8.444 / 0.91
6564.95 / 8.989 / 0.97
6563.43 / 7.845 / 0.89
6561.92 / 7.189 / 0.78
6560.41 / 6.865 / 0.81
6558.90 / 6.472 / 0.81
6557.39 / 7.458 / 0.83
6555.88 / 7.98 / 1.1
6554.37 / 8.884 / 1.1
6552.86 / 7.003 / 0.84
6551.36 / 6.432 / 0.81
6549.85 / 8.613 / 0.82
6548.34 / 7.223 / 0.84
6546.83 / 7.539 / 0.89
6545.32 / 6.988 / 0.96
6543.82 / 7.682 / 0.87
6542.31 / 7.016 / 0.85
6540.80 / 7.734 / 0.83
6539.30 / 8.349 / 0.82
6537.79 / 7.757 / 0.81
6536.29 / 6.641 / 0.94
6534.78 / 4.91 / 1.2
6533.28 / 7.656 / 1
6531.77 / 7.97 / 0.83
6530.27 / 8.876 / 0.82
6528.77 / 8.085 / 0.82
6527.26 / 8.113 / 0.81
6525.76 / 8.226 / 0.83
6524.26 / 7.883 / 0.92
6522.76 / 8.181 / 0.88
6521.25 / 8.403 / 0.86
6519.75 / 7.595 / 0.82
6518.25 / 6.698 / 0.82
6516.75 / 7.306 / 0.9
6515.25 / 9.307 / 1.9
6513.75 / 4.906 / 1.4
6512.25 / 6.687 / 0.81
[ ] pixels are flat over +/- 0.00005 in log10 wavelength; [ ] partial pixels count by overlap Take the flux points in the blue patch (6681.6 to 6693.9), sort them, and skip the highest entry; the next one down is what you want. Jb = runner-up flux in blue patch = 8.366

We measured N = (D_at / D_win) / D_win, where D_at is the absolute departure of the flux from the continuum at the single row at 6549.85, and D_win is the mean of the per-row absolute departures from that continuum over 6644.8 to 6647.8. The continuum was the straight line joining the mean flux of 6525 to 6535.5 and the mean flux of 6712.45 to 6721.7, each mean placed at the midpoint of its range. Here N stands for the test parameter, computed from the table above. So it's 37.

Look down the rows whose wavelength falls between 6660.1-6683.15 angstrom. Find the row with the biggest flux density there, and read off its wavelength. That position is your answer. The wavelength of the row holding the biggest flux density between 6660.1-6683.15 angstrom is 6662.41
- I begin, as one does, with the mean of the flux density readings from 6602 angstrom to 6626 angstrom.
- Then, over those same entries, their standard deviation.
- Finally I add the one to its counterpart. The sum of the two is 8.0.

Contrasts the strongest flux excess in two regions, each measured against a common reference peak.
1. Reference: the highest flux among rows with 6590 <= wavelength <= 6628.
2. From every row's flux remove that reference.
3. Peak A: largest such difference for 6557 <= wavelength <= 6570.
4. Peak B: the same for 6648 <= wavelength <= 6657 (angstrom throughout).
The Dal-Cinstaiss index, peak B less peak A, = -0.5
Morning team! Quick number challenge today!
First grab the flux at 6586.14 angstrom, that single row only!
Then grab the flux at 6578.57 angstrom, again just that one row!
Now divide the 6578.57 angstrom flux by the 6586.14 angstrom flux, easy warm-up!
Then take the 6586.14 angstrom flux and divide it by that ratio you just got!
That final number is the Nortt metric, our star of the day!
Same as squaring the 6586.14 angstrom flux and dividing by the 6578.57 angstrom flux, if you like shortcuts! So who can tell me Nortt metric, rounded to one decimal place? 6.1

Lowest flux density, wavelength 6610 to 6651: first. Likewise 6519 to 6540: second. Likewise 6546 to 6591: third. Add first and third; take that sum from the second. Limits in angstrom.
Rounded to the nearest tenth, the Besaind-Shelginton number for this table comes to -7.2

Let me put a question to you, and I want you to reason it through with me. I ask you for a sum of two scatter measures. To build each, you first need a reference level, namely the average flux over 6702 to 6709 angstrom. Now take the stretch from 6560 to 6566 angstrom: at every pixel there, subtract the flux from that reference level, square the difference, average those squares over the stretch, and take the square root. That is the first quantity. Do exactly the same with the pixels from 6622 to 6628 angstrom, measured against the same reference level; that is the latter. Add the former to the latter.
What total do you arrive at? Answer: 1.40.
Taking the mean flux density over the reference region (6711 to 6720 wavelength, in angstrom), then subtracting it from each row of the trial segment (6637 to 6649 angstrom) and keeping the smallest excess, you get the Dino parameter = -2.3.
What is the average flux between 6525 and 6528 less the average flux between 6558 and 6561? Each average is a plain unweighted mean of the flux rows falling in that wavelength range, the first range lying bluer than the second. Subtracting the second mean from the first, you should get 1.5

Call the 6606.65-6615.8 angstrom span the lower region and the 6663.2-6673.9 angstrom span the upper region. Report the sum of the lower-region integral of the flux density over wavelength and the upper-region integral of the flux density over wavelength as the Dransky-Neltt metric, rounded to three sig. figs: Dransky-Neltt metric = 148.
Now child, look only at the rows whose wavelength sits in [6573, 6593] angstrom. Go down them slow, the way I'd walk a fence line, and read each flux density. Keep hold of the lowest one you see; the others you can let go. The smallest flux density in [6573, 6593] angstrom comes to 6.484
